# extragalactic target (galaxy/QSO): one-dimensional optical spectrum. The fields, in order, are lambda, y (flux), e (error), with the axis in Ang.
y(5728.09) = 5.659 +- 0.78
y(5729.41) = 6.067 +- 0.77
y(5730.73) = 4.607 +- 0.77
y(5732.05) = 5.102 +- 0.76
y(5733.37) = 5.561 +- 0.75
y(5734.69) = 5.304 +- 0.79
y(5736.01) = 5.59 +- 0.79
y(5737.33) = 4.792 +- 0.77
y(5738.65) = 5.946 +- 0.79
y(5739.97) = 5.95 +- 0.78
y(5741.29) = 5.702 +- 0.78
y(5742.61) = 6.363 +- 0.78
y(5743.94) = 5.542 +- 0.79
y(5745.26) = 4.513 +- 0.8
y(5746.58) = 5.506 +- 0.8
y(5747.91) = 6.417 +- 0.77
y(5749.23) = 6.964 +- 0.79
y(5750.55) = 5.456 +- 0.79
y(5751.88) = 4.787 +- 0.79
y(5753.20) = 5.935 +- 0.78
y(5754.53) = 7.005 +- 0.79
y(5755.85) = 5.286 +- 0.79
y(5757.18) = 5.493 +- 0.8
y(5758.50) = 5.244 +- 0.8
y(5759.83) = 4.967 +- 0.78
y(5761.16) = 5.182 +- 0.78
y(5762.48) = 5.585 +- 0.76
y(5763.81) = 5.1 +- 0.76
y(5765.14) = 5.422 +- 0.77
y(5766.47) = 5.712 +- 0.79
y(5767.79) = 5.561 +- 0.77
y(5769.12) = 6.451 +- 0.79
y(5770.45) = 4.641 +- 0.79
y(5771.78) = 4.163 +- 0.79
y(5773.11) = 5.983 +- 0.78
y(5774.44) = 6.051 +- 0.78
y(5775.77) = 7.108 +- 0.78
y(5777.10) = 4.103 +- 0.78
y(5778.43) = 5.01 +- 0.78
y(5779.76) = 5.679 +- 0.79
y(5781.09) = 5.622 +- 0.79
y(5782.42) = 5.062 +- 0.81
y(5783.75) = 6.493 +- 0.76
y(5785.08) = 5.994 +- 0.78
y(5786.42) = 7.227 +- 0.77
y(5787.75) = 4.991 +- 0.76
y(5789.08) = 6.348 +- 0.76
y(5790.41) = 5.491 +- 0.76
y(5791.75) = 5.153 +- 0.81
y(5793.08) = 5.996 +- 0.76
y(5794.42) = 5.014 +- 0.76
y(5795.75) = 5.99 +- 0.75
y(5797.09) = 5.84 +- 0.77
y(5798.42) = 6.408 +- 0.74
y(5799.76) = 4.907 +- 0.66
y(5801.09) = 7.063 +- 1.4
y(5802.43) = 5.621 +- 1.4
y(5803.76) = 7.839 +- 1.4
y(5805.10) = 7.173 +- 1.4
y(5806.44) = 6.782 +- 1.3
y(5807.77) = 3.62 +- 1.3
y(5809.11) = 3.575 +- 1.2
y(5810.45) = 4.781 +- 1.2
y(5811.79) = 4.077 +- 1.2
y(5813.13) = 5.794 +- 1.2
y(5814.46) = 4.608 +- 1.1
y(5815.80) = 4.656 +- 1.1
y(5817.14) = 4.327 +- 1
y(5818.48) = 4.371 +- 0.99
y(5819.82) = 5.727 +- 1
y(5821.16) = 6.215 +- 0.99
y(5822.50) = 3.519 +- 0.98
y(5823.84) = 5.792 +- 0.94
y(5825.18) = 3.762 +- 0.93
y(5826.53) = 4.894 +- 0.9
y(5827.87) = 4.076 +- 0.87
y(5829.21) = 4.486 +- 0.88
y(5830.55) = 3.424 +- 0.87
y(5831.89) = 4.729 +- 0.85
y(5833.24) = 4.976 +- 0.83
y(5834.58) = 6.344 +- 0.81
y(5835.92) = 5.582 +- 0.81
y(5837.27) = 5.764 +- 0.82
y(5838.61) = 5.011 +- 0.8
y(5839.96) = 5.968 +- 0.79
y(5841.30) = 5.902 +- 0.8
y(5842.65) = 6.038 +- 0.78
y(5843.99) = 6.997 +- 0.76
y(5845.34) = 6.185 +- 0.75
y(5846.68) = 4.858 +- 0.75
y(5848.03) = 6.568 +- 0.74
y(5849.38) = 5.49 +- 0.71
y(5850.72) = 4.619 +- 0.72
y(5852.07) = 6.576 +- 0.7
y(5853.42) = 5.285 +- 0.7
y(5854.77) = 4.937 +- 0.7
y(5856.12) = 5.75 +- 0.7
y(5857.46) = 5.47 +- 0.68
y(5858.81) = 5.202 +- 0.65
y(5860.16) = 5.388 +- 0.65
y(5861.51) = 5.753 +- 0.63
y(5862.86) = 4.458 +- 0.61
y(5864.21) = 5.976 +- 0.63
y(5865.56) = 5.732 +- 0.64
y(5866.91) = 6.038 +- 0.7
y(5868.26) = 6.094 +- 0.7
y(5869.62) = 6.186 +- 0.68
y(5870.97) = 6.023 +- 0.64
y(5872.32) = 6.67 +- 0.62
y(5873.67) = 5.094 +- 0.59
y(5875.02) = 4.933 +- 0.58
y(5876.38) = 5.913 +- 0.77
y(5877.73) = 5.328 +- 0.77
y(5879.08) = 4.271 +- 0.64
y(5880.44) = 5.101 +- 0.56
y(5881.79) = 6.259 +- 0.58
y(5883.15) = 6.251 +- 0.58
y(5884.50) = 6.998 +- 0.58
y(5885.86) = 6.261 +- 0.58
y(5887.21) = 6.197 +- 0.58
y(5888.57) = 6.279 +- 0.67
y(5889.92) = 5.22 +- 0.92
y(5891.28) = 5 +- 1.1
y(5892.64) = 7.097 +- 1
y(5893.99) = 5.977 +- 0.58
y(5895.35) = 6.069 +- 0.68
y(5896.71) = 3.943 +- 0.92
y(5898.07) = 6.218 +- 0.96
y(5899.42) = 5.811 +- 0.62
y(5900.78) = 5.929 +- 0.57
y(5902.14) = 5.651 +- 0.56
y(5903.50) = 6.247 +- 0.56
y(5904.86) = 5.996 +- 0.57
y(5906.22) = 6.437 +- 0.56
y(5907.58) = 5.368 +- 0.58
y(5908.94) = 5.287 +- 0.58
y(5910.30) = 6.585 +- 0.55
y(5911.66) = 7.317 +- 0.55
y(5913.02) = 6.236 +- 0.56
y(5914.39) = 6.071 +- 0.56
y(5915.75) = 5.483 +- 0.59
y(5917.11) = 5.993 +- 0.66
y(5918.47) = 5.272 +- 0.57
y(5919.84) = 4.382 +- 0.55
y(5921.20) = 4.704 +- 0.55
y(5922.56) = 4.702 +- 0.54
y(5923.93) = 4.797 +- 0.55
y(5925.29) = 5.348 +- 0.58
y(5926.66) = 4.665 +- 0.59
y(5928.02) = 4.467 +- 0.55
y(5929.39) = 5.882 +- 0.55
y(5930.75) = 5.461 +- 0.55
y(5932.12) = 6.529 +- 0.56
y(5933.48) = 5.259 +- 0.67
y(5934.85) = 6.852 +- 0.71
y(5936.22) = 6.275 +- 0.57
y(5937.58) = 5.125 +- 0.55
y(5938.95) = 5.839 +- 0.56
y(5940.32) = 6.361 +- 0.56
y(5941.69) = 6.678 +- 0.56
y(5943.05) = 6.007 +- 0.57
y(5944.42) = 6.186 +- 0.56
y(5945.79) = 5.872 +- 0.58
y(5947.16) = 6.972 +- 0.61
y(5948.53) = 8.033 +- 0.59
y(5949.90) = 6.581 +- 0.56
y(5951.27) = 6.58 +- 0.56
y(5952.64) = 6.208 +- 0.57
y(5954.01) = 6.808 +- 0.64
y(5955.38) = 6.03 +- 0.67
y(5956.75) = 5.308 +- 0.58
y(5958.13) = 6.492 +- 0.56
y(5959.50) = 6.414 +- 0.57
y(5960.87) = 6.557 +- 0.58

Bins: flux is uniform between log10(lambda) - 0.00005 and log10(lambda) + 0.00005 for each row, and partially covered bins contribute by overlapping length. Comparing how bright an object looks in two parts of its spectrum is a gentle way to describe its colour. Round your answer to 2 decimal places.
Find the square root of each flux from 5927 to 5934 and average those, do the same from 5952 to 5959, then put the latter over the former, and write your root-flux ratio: 1.06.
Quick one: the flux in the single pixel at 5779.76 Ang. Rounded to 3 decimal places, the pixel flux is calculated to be 5.679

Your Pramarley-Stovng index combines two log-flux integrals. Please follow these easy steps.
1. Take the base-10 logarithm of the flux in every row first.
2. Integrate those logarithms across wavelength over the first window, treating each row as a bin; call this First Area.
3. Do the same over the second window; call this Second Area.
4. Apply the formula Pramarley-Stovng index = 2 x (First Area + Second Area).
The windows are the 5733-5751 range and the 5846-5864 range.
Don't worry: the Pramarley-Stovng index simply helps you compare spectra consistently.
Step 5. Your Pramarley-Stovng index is 53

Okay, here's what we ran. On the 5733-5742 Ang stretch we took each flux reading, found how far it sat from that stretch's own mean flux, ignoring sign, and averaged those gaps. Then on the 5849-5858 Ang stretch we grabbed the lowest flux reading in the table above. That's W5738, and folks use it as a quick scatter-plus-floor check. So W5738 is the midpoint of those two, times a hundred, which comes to 245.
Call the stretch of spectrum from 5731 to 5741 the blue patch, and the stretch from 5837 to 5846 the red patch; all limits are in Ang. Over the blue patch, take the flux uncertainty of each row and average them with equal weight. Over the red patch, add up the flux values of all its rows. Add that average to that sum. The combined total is 42.6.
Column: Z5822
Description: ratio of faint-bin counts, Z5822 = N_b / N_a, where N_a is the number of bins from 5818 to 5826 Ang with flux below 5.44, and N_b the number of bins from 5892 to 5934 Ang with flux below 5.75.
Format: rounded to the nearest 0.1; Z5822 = 5.0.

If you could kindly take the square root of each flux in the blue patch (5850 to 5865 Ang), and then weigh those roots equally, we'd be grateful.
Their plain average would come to 2.32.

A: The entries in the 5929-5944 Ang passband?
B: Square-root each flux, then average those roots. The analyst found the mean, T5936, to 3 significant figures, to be 2.45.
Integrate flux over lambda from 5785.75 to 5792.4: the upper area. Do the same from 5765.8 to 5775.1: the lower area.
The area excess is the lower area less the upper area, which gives 12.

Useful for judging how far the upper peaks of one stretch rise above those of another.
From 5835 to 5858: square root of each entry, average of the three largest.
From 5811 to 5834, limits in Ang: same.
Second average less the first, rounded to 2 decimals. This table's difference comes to -0.16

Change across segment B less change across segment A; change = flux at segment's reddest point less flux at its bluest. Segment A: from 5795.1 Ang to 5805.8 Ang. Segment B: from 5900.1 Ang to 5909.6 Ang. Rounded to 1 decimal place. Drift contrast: -1.8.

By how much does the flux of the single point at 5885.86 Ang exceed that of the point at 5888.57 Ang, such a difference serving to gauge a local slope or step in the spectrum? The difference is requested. 0.0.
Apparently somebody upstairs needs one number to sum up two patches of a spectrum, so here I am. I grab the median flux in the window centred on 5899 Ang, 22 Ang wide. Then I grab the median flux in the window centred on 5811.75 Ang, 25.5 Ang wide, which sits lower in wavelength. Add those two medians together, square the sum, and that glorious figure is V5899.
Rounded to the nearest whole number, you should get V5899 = 118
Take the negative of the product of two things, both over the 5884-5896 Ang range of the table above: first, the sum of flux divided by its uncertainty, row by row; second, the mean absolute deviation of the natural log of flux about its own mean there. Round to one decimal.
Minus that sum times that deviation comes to -6.6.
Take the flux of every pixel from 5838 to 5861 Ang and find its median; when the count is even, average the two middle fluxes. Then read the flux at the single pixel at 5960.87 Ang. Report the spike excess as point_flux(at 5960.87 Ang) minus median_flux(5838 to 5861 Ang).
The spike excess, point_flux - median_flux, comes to 1.1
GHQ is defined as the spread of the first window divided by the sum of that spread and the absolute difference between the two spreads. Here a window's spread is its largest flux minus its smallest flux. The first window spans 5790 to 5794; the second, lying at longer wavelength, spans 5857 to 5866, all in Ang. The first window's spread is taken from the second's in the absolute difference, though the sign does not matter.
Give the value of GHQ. 0.56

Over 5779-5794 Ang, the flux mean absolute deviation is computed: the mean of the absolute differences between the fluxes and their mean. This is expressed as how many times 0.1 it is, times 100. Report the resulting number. 535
